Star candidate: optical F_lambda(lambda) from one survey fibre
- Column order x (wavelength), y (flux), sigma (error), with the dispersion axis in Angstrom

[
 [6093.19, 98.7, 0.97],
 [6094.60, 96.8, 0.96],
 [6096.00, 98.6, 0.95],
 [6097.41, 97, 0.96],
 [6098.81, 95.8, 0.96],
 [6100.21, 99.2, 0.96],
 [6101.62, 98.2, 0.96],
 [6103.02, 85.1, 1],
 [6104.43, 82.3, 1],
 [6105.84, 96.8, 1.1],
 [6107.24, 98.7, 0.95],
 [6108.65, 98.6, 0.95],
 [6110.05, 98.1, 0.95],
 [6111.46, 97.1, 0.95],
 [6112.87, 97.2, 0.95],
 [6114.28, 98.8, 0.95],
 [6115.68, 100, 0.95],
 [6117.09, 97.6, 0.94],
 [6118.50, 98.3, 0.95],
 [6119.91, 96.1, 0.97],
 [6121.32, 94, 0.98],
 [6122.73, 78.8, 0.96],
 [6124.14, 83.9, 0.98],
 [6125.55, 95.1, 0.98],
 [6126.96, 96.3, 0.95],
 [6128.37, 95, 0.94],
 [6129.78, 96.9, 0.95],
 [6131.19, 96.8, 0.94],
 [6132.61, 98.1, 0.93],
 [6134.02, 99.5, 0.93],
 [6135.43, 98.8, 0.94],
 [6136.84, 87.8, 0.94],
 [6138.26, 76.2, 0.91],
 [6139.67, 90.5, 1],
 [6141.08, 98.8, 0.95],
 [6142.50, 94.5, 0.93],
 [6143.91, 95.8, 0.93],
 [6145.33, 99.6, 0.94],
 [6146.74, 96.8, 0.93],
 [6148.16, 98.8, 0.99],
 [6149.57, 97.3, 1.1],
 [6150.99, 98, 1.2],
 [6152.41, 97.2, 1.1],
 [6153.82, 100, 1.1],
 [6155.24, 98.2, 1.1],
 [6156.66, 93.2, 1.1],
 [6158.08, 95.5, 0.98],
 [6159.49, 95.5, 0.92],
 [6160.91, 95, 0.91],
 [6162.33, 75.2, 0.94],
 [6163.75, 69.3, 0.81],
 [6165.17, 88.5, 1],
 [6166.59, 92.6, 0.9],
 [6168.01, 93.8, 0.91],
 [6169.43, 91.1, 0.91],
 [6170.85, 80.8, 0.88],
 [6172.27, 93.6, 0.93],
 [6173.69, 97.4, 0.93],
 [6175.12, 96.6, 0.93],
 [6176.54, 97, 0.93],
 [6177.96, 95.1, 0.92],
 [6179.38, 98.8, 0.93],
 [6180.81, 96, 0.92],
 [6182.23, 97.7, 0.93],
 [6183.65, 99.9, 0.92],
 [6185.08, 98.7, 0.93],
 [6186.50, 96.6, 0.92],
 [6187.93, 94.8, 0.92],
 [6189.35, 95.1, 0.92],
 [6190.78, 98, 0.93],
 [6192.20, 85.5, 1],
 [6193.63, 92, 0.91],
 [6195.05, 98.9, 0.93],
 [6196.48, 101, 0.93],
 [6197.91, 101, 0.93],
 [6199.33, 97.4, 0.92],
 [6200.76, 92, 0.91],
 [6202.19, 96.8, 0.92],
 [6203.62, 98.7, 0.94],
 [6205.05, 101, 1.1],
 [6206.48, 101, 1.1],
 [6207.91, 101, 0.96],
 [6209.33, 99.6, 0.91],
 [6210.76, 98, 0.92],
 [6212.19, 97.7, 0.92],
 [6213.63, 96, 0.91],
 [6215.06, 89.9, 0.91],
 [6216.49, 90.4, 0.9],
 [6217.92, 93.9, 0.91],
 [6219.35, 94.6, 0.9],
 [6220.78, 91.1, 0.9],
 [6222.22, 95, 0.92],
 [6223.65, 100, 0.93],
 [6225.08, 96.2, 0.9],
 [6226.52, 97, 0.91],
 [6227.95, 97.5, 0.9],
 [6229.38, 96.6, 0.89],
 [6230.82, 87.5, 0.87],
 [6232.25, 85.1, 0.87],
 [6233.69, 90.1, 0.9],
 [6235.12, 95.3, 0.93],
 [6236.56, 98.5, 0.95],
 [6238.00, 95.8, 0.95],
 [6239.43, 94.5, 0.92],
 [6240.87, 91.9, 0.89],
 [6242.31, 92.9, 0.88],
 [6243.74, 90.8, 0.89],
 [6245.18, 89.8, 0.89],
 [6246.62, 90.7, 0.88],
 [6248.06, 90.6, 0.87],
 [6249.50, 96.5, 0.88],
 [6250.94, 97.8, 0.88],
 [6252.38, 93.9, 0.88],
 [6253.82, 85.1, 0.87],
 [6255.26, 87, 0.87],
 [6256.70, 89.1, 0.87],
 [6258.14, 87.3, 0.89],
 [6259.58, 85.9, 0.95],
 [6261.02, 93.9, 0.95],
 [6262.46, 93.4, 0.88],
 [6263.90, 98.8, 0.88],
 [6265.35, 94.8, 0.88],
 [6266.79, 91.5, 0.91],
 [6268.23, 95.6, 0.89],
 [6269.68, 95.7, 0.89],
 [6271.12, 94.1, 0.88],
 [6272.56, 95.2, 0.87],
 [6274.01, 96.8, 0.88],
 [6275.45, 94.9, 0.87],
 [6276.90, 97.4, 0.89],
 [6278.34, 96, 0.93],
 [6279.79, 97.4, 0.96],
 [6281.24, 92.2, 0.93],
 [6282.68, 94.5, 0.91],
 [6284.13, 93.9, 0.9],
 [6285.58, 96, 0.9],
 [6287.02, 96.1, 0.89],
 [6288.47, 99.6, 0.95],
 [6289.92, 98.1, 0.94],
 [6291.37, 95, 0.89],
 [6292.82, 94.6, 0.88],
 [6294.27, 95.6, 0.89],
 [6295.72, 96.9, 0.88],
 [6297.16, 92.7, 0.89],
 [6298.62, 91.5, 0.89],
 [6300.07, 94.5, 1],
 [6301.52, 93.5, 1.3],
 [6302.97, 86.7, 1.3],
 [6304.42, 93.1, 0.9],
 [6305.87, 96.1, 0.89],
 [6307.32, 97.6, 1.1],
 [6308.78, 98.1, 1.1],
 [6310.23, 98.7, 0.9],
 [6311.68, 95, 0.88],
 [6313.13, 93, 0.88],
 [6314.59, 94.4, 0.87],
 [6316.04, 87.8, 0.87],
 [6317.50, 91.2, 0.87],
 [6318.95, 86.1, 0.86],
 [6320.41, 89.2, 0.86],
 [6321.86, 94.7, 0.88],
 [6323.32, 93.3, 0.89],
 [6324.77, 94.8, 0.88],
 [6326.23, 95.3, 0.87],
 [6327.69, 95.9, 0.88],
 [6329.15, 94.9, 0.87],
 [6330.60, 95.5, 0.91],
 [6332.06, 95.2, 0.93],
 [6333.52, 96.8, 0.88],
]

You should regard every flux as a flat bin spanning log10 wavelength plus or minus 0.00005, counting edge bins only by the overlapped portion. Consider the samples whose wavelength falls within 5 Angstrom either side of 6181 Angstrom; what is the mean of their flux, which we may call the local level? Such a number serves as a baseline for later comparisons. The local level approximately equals 97.6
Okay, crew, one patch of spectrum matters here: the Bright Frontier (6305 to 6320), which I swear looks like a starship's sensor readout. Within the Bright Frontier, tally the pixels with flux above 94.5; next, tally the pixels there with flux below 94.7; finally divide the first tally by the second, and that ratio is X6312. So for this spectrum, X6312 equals 1.0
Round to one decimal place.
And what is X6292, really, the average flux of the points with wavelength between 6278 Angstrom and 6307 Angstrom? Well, 94.7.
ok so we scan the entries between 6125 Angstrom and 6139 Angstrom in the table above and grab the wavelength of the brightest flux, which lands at 6134.02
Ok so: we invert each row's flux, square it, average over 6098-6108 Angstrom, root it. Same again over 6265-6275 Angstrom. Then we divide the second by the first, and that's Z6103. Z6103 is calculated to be 0.98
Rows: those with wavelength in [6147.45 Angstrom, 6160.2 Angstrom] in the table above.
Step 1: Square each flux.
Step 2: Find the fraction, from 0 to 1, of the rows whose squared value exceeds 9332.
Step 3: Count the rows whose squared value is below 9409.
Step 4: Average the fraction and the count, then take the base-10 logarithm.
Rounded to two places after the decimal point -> 0.26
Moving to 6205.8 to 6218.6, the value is 0.36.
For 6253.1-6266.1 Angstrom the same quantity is 0.61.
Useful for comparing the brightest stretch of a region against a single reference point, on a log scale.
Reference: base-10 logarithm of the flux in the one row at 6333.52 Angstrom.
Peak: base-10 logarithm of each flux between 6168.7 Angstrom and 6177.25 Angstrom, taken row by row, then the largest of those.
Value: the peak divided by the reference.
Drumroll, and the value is 1.00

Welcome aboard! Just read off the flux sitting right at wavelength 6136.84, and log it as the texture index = 87.8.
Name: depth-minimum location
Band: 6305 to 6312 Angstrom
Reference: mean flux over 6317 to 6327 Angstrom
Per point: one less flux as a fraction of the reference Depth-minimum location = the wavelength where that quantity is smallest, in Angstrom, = 6310.23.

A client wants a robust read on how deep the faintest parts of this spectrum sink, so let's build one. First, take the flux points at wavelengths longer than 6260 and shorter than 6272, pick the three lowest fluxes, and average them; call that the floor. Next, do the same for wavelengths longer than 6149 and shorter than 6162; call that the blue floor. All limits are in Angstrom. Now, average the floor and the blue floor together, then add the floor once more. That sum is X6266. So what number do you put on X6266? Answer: 187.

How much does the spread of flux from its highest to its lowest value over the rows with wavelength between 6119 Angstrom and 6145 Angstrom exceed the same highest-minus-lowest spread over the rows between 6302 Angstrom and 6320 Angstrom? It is 11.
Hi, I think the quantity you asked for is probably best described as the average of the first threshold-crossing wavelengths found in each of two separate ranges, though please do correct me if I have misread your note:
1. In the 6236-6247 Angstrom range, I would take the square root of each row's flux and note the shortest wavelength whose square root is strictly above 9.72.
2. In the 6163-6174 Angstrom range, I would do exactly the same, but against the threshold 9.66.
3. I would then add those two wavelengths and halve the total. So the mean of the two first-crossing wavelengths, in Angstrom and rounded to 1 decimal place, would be 6202.3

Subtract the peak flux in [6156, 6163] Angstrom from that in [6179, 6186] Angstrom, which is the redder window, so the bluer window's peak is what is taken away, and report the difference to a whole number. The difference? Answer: 4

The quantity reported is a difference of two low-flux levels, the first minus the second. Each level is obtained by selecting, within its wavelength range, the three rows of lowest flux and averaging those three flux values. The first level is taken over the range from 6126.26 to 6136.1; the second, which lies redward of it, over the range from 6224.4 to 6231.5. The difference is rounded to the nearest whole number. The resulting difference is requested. 3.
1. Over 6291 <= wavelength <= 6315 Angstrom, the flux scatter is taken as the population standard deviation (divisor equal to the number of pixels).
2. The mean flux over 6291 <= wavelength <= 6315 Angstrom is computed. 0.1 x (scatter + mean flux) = 9.7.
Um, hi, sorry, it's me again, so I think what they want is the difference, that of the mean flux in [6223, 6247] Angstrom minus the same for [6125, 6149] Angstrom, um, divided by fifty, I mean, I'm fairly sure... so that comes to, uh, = -0.030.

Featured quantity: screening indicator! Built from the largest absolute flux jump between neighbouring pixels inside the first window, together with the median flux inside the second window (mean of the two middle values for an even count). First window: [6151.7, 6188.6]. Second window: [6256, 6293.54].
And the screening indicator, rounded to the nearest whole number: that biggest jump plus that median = 115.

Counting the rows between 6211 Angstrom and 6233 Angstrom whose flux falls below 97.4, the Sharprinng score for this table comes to 12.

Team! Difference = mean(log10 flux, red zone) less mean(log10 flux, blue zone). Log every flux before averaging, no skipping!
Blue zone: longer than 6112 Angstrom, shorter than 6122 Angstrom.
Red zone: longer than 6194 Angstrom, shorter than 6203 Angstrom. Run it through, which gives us 0.00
